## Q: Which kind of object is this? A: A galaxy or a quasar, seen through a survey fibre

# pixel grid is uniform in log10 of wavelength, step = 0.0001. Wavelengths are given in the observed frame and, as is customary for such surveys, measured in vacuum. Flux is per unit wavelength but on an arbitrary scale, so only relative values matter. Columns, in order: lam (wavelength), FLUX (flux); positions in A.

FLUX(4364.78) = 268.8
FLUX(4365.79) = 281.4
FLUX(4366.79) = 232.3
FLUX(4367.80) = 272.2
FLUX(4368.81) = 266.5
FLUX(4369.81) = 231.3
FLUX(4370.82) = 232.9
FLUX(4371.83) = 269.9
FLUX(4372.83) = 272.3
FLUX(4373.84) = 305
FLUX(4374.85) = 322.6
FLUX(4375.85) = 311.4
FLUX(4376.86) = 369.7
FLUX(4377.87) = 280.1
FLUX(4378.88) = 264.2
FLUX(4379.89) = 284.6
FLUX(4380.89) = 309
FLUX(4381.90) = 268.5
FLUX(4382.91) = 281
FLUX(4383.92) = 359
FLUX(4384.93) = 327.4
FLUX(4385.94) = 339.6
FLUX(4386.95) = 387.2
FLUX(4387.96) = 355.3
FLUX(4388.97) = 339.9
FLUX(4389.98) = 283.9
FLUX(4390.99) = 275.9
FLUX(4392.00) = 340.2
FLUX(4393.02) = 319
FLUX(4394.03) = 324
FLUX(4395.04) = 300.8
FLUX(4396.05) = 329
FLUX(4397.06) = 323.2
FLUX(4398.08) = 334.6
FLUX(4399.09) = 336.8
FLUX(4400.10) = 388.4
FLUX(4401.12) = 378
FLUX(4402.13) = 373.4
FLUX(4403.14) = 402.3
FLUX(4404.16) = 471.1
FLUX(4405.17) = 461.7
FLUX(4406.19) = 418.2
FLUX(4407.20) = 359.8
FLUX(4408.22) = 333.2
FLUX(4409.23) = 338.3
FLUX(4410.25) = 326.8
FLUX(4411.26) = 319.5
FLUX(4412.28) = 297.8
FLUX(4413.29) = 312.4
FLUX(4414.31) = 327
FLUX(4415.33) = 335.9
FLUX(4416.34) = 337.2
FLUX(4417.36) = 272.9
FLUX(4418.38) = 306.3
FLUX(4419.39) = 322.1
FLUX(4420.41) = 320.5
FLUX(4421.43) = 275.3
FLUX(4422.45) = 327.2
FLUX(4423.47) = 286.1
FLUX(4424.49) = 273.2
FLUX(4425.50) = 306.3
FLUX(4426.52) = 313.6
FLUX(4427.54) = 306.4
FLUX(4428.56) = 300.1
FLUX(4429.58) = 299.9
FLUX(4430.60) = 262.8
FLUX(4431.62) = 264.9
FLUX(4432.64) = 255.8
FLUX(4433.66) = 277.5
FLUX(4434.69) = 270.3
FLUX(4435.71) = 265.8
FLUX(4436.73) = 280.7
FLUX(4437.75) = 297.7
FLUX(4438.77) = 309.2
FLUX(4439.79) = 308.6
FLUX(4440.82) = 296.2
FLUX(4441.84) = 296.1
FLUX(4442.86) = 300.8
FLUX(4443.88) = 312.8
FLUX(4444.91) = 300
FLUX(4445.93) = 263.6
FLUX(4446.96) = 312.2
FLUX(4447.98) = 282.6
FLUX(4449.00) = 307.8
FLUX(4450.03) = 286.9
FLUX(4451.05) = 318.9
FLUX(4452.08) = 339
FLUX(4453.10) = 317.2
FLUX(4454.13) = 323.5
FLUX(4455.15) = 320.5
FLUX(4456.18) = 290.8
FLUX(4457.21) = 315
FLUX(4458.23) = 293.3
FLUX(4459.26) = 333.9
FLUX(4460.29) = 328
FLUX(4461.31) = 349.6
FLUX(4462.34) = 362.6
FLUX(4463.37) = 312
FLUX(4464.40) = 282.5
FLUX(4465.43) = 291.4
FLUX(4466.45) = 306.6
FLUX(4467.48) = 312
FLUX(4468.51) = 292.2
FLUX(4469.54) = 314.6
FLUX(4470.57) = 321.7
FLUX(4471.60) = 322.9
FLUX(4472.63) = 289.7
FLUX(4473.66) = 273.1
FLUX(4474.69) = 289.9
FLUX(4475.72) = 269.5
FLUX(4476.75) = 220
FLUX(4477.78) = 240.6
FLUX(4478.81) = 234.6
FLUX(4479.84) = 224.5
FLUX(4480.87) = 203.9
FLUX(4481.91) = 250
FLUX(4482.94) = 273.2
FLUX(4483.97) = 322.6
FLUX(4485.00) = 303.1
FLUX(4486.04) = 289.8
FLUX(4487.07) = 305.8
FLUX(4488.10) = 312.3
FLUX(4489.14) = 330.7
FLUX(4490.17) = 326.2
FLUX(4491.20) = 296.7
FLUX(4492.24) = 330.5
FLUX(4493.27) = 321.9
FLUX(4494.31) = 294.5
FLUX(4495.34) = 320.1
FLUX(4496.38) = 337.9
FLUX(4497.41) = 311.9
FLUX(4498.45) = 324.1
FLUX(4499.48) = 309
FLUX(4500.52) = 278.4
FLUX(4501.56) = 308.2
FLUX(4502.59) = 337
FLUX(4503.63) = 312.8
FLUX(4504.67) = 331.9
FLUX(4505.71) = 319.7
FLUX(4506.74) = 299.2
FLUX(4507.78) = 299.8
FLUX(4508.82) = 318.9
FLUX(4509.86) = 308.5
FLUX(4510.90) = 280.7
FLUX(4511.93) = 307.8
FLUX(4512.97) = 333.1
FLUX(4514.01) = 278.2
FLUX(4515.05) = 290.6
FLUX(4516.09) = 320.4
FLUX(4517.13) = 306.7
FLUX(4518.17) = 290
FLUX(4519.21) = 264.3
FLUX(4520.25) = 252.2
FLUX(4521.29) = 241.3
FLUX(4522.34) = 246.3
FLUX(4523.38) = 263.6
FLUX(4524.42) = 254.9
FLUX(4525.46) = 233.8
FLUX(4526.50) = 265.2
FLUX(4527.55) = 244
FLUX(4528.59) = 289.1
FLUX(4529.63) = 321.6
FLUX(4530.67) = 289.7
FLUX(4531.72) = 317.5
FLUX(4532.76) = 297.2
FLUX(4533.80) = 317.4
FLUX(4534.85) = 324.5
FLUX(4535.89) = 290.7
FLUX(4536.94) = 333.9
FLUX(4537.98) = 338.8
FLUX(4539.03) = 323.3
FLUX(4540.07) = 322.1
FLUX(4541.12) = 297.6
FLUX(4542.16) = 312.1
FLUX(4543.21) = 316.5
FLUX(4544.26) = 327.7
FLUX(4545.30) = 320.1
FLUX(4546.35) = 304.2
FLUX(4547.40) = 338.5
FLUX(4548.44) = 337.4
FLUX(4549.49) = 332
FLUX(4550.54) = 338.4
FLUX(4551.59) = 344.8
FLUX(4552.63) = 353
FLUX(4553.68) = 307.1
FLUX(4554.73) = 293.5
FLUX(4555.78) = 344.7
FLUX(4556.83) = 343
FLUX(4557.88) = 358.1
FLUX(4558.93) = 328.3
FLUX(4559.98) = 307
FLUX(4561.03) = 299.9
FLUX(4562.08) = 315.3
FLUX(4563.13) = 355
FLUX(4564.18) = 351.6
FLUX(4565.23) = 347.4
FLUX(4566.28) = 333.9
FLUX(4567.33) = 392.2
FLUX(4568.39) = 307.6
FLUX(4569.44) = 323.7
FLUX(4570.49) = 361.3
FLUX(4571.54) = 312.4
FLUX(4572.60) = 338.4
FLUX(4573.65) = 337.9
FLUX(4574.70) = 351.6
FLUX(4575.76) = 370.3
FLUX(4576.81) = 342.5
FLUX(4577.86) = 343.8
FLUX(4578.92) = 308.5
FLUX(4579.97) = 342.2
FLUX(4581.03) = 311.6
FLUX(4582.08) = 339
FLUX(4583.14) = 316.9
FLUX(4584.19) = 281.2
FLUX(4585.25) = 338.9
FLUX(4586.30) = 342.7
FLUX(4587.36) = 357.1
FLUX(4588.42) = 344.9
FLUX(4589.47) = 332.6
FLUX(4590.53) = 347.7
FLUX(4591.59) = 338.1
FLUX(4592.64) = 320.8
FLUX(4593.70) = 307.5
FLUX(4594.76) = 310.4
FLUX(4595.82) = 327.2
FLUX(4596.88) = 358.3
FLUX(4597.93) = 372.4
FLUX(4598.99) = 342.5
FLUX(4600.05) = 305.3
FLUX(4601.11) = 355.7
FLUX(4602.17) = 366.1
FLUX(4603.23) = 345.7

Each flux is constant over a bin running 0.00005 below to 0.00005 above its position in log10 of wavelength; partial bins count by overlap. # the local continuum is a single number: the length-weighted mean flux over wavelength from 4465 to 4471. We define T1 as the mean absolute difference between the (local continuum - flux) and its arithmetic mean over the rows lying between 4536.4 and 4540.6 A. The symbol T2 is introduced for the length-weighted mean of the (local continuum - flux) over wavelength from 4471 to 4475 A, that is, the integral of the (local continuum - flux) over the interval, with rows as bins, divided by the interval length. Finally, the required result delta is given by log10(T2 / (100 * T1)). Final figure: -1.8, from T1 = 7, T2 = 12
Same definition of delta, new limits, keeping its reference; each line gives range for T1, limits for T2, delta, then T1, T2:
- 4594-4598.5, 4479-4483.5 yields -1.5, 23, 68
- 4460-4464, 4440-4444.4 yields -2.6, 18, 5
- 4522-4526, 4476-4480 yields -1.1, 10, 74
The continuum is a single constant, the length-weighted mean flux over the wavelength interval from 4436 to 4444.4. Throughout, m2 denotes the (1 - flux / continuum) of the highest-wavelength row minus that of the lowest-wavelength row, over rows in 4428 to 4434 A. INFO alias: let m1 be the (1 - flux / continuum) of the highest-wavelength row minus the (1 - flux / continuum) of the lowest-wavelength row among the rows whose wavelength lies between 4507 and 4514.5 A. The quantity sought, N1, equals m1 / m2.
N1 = 1.0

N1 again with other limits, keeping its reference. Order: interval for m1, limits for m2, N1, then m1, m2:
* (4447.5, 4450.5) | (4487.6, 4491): 0.3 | -0.01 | -0.05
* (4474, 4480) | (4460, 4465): 1.4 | 0.22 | 0.15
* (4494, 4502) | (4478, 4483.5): 0.4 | -0.05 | -0.13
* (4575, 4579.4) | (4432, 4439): -1.2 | 0.21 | -0.18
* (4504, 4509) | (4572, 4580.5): -3.4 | 0.04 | -0.01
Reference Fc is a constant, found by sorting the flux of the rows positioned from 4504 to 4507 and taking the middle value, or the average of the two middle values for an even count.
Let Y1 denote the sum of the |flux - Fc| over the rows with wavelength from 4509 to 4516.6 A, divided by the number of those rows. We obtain 21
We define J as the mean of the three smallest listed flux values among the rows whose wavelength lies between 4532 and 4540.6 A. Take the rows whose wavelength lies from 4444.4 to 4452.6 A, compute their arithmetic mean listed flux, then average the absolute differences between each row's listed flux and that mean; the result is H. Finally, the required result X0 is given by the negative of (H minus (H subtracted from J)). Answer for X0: 266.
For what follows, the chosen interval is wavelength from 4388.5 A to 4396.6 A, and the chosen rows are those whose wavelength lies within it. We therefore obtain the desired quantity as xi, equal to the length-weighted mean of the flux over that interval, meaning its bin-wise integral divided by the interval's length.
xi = 314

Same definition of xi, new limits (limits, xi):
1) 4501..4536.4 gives 293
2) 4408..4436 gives 301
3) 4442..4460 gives 307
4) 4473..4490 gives 273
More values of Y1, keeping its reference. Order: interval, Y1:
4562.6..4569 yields 32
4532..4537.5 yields 15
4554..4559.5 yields 24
